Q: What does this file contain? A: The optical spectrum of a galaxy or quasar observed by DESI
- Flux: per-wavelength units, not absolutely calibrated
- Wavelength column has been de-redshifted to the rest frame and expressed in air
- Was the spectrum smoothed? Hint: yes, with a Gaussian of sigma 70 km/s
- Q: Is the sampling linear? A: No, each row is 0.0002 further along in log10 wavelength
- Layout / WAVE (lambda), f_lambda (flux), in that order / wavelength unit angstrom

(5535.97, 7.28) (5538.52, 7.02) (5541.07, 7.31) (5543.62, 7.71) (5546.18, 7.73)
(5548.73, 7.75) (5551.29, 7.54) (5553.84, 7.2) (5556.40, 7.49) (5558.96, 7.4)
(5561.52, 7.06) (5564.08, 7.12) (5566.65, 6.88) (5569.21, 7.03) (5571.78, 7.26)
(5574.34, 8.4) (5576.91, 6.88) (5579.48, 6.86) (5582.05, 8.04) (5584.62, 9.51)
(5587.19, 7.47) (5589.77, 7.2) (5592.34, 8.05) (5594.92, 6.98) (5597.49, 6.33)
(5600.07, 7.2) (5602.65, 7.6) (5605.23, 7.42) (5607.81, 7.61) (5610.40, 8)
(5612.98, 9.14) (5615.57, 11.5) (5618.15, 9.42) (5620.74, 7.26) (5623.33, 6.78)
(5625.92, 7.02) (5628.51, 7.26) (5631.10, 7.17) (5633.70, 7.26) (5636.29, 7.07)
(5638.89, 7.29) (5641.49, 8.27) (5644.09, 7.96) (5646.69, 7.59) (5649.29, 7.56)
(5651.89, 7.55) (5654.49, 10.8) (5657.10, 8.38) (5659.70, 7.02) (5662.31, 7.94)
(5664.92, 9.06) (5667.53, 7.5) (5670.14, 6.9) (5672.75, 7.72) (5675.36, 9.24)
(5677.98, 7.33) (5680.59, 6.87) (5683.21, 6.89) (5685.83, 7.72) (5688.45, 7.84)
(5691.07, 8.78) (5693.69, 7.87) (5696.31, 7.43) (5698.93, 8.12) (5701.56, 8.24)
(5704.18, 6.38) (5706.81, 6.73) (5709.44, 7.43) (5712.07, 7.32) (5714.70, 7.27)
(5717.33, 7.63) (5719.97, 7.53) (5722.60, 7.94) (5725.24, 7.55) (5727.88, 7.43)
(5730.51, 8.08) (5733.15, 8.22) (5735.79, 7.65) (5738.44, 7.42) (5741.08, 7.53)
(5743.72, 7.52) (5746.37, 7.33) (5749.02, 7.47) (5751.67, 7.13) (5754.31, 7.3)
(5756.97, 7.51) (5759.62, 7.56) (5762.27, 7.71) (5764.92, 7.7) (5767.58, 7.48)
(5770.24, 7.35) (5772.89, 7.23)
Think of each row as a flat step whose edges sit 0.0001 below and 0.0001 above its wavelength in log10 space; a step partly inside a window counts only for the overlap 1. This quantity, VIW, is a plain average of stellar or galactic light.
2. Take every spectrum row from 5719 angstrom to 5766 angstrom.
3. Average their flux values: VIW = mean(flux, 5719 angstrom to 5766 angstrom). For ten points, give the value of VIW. 7.59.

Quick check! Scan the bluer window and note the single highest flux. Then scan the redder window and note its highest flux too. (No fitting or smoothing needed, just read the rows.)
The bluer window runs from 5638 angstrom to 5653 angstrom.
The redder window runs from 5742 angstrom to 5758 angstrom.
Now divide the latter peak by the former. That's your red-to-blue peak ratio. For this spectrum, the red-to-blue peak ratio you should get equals 0.91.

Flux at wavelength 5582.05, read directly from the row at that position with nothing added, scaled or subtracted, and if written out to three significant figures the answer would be 8.04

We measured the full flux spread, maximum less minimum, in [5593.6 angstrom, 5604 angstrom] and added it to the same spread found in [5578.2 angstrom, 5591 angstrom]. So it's 4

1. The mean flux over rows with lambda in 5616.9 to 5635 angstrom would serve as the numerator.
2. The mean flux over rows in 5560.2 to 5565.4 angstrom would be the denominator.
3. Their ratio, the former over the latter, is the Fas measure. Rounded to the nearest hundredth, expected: 1.05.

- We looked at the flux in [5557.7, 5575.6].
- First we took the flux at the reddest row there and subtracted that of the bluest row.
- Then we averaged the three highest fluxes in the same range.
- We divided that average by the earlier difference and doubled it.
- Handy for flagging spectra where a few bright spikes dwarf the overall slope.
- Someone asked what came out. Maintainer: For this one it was 15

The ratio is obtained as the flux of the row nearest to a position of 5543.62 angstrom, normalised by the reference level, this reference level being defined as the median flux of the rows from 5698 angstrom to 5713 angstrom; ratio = 1.05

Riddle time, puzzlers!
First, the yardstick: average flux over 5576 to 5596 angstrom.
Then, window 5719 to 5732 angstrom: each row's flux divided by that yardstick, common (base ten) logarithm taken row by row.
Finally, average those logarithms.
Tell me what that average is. 0.004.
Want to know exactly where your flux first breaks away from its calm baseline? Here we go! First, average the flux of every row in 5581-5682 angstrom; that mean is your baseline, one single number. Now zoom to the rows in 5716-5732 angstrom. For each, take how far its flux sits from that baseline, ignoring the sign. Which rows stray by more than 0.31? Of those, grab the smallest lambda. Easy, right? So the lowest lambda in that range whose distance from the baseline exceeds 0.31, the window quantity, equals 5719.97 angstrom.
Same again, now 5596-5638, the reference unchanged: 5597.49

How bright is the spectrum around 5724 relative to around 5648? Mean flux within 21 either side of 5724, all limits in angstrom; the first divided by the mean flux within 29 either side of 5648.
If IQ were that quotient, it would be 0.96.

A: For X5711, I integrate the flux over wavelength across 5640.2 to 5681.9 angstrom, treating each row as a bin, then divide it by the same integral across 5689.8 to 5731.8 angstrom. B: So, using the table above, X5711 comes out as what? 1.04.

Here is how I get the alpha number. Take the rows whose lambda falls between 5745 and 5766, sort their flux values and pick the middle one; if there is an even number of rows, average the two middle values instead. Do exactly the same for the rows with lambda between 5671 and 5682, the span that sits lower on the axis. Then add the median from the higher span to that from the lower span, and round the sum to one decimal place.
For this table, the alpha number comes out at 15.0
